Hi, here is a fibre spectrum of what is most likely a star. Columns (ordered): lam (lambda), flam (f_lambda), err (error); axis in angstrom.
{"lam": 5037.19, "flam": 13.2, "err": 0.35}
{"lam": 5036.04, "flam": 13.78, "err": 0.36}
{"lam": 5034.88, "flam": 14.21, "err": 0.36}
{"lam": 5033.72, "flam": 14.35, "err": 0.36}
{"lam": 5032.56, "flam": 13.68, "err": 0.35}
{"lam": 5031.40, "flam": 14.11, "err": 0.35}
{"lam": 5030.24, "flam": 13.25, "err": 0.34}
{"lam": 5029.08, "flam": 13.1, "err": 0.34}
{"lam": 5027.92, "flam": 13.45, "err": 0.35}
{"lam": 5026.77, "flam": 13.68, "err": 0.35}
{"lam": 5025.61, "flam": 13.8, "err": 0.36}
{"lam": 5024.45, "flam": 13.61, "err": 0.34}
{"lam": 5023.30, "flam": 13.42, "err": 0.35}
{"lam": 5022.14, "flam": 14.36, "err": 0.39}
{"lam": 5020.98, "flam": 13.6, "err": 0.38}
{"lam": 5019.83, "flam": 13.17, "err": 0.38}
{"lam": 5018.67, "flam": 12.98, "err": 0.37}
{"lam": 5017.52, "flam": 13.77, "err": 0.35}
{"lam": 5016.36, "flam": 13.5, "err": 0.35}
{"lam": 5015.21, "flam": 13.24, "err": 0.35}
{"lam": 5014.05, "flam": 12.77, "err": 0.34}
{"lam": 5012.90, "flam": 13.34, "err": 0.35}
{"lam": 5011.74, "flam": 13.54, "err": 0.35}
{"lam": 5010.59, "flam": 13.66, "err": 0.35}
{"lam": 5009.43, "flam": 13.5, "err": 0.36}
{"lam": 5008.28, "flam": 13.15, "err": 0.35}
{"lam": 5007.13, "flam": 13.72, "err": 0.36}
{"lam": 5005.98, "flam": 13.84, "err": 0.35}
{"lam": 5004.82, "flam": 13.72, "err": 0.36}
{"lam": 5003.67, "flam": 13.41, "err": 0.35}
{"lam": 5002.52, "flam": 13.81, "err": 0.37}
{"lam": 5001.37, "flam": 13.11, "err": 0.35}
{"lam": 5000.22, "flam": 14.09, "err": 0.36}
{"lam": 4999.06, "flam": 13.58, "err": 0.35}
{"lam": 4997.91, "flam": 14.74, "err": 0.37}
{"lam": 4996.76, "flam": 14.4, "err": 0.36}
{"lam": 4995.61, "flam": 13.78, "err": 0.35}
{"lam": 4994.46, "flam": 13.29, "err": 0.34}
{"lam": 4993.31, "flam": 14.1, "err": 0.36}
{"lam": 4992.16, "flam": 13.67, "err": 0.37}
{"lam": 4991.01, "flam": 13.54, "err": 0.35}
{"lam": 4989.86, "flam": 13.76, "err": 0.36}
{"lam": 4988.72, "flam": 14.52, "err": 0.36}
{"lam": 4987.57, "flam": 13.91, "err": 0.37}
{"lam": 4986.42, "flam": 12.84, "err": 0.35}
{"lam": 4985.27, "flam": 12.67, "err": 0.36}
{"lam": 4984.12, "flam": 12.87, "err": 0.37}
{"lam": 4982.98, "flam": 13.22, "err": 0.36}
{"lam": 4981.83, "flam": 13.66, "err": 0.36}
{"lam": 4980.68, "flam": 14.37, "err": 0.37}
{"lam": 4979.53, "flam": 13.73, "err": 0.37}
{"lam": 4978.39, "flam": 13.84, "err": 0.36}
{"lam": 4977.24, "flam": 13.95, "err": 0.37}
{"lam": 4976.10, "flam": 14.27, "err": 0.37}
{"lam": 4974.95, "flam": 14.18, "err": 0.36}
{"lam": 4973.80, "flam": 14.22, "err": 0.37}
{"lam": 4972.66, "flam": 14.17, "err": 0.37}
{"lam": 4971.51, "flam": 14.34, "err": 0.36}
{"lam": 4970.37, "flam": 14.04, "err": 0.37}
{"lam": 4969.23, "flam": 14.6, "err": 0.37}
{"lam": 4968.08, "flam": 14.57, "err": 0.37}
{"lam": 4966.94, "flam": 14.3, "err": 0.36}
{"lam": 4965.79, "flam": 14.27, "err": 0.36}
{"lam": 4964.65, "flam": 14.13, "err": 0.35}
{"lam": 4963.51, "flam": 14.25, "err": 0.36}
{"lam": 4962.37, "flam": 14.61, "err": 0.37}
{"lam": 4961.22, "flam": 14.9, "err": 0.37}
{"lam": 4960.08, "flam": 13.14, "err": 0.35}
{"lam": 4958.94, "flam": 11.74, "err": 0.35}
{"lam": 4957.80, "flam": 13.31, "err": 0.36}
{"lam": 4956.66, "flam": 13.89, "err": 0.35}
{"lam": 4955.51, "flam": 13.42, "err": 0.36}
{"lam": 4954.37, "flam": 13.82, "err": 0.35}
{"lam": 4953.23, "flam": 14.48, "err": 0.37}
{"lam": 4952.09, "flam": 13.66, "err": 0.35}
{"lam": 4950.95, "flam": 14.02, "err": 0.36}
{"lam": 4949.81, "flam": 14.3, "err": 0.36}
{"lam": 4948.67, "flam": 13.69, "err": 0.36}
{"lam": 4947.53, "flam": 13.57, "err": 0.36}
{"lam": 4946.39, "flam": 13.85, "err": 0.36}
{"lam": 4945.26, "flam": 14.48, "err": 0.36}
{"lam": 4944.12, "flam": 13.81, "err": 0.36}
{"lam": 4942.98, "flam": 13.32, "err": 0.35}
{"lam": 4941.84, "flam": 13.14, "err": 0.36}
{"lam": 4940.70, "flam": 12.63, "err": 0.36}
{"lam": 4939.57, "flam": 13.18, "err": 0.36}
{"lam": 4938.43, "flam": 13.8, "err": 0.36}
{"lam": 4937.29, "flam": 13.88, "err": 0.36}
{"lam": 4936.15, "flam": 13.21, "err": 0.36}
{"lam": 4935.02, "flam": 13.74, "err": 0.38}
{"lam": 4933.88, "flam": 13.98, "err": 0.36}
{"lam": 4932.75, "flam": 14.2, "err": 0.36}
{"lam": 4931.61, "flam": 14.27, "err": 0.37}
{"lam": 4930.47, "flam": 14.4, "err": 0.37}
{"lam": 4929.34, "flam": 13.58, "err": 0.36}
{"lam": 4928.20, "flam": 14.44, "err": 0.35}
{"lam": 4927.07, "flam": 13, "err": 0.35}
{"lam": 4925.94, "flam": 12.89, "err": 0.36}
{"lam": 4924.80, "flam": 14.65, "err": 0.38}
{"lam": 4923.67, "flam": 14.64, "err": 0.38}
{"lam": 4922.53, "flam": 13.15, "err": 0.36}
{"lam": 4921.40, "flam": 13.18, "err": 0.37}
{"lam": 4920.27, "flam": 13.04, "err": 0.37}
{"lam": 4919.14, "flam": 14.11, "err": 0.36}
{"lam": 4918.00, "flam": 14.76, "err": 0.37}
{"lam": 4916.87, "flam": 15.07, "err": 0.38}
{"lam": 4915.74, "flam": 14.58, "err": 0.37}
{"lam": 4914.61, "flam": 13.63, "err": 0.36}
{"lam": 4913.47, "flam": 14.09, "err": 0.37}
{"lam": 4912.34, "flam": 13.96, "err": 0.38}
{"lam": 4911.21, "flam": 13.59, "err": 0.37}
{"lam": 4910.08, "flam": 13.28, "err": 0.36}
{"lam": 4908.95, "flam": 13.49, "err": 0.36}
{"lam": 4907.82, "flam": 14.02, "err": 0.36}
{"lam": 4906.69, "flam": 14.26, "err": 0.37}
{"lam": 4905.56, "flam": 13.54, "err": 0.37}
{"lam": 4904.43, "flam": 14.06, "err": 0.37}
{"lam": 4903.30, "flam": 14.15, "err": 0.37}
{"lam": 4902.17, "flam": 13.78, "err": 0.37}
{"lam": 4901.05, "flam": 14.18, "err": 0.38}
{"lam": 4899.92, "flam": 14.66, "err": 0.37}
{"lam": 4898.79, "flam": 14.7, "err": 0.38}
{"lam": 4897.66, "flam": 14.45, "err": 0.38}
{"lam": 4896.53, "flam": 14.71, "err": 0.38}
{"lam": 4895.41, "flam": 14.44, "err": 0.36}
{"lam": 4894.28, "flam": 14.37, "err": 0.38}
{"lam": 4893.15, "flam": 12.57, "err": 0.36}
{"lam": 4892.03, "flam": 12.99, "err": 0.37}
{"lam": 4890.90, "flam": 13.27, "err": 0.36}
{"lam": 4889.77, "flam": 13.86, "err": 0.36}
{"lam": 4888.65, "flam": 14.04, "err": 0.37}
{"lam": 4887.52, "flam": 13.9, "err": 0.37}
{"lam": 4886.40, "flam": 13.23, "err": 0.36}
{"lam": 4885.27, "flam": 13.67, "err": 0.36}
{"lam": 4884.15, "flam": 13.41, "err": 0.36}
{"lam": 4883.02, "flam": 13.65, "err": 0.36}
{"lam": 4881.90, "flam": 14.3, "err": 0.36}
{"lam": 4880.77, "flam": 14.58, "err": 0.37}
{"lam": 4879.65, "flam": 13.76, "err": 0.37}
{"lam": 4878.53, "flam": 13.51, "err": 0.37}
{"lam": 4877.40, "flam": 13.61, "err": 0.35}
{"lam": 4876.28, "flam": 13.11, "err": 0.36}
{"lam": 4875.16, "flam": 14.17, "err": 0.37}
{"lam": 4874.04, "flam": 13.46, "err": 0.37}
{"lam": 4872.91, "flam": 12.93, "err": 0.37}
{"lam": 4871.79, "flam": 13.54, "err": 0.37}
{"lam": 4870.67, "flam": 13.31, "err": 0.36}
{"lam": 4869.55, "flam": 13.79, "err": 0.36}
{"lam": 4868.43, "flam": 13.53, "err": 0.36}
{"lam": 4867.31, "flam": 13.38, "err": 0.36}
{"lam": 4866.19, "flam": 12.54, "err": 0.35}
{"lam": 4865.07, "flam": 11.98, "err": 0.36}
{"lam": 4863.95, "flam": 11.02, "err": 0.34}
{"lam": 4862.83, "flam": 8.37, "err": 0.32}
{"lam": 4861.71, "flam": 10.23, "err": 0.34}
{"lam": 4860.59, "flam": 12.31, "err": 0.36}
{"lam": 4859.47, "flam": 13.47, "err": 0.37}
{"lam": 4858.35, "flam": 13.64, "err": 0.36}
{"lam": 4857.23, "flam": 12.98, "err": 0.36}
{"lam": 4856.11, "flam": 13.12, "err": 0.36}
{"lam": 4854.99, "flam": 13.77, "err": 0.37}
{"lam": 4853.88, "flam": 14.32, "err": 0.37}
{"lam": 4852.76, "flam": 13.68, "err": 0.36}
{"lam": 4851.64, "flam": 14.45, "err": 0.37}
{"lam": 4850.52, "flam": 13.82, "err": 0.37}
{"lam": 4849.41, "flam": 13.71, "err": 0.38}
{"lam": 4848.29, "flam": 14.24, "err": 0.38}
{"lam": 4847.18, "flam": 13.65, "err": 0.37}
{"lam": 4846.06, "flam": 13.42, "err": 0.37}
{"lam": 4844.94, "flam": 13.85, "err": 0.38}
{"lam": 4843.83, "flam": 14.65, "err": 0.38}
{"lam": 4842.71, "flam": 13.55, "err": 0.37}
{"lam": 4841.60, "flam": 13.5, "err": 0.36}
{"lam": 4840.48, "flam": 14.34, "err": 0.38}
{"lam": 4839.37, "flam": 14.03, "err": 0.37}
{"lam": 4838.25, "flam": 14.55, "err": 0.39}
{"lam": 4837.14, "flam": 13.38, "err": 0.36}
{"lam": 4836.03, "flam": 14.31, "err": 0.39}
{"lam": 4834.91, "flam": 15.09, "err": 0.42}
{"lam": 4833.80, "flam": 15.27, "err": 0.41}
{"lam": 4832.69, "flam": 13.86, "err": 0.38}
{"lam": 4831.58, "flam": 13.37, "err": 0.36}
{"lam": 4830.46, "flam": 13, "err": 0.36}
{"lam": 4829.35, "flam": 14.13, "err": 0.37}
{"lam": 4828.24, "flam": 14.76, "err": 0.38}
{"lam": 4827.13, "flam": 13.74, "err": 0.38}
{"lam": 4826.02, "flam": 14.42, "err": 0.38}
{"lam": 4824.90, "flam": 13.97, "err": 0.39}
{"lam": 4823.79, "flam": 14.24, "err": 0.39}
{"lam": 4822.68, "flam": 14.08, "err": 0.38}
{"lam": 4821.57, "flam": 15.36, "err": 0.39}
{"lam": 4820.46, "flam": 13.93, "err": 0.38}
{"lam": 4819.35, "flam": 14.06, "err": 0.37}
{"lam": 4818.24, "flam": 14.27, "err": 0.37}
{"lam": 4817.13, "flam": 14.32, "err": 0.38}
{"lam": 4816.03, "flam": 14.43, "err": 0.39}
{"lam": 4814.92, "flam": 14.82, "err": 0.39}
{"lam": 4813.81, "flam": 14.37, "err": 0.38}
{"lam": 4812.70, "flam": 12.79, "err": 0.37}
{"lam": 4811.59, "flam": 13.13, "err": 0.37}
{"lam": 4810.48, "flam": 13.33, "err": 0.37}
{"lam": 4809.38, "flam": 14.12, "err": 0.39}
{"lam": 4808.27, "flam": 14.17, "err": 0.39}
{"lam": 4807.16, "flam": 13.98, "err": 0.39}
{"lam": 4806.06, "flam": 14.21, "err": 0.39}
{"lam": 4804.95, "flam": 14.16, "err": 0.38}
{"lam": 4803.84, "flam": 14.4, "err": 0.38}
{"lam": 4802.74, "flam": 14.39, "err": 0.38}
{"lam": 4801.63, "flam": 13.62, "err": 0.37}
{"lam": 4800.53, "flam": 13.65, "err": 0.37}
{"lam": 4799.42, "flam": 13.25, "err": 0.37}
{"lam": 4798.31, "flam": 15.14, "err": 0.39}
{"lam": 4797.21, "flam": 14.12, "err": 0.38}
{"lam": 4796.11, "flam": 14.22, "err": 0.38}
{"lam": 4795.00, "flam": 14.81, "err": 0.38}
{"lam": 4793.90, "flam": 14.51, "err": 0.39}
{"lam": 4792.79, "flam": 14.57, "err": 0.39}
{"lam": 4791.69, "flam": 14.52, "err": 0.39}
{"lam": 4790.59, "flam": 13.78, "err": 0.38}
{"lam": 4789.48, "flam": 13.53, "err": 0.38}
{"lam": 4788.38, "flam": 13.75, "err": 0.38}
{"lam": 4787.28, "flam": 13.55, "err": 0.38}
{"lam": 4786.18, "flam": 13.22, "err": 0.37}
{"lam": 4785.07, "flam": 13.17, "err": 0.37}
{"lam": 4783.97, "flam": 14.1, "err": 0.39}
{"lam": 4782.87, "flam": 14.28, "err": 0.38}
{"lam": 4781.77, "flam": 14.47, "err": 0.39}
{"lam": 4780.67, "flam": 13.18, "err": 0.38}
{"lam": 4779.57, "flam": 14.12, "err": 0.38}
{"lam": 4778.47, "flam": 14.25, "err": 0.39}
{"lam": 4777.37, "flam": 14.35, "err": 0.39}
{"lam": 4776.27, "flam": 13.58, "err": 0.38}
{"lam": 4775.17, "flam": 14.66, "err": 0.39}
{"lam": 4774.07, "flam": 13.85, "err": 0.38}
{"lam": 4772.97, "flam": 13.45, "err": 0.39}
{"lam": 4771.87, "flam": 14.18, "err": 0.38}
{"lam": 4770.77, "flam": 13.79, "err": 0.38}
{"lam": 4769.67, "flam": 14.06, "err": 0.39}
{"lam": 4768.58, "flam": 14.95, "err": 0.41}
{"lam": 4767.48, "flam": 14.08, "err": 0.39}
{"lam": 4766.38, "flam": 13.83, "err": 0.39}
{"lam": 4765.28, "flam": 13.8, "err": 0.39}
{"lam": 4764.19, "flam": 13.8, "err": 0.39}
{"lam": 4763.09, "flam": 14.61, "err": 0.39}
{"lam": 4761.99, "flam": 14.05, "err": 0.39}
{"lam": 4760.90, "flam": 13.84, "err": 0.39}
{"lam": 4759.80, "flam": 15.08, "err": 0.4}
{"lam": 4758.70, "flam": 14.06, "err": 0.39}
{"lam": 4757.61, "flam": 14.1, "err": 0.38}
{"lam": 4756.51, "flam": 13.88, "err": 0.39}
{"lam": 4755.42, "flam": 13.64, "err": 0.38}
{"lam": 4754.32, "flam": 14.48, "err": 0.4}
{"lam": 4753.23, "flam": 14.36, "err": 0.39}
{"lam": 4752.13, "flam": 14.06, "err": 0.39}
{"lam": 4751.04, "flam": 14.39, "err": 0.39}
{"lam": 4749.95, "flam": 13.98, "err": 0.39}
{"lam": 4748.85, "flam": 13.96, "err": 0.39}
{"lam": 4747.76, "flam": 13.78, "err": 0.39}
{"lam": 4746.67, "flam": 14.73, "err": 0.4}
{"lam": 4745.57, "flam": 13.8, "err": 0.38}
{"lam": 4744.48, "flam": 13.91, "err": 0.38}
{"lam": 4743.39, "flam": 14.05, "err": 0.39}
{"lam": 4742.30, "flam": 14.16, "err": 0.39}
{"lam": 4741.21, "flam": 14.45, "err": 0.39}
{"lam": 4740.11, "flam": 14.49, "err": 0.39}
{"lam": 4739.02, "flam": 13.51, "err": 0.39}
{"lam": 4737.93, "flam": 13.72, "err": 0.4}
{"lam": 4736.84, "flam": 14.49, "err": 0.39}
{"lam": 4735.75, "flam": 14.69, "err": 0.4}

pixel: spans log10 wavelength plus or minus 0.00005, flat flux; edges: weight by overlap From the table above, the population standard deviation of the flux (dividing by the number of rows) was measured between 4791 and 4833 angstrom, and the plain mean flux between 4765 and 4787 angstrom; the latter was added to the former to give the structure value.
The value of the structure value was 14.5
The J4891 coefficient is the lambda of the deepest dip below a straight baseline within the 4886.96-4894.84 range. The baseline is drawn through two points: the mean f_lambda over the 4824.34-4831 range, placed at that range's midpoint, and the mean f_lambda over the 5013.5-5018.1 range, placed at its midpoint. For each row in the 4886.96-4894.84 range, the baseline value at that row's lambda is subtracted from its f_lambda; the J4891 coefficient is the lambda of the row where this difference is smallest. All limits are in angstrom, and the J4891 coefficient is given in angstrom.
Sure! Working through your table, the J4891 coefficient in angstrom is 4893.15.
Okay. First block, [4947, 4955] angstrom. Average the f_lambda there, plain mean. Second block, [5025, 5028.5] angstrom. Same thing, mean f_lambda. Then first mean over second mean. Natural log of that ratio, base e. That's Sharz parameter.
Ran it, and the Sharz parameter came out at 0.021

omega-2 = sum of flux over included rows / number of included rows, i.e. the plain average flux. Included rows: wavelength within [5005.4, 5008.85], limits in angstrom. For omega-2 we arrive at 13.6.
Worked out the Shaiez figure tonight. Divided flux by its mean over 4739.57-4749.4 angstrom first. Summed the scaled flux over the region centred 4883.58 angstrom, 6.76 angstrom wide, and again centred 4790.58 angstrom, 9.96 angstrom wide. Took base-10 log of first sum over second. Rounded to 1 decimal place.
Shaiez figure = -0.2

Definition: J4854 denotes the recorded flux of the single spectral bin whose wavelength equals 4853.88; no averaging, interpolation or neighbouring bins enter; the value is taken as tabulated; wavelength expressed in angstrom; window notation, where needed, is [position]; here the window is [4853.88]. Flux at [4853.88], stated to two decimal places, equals 14.32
